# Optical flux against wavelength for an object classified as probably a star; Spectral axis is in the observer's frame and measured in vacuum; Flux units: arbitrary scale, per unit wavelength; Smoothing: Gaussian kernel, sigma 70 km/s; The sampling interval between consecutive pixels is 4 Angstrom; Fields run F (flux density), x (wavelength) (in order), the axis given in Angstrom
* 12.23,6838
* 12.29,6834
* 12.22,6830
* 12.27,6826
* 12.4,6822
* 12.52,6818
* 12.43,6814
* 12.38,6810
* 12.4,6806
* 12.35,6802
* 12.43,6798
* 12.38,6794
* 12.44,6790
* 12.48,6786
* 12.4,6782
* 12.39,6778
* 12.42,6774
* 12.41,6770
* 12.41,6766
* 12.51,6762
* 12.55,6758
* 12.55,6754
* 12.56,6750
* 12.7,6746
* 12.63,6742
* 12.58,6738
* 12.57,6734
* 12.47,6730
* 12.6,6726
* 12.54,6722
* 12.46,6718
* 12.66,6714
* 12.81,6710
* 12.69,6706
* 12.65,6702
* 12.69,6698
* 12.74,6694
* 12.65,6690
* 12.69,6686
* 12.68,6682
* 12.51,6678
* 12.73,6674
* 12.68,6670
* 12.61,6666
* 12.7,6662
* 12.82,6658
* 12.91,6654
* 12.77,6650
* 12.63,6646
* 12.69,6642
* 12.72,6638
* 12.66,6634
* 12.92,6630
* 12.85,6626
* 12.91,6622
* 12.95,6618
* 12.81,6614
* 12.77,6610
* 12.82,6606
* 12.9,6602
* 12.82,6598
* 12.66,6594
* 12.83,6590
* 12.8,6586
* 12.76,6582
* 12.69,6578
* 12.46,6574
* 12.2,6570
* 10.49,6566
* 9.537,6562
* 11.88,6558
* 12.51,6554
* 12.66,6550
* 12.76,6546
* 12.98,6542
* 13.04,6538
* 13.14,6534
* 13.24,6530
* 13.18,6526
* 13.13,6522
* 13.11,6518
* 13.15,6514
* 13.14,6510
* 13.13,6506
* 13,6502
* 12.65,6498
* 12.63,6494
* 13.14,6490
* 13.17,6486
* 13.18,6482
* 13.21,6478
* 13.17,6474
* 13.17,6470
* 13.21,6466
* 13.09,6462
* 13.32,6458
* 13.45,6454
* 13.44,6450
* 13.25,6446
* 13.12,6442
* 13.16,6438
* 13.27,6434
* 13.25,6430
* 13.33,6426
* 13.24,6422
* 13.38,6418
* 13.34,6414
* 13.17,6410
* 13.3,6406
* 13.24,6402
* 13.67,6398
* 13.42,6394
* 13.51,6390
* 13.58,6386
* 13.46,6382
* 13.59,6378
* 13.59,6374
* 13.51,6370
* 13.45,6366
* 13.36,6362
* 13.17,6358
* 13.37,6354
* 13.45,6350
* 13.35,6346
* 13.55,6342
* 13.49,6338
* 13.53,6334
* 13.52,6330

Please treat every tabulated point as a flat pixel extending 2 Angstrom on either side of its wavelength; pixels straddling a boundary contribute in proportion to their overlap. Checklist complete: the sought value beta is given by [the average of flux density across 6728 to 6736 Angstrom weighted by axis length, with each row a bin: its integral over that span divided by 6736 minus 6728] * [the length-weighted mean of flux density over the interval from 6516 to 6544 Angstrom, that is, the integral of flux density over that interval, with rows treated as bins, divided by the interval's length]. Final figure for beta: 164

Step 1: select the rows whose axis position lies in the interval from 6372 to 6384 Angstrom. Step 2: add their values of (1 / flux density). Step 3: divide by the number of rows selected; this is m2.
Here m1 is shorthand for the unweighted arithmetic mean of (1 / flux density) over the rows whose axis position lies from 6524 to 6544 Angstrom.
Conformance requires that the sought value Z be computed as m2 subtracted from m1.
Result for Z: 0.002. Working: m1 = 0.076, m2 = 0.0738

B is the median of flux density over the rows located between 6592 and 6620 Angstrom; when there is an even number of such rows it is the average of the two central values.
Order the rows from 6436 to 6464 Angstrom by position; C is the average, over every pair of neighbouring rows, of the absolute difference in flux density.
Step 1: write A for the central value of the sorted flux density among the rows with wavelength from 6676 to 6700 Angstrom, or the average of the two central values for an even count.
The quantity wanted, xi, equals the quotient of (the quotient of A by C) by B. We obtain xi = 8.1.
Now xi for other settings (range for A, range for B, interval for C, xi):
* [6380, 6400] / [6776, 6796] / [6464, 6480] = 40.9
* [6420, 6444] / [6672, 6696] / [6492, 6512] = 8.2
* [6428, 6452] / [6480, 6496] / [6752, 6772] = 28.8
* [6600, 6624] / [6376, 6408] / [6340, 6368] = 6.7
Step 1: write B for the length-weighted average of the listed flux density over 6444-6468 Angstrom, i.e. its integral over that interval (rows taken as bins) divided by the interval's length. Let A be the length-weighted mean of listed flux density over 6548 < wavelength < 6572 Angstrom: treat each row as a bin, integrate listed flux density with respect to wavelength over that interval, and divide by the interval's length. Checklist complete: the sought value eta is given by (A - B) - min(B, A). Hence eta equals -13.3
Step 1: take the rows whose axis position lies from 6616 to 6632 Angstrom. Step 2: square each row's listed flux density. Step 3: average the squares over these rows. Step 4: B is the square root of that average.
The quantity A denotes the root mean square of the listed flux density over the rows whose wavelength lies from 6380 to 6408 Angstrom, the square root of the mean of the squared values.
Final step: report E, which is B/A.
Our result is 0.959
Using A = 13.5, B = 12.9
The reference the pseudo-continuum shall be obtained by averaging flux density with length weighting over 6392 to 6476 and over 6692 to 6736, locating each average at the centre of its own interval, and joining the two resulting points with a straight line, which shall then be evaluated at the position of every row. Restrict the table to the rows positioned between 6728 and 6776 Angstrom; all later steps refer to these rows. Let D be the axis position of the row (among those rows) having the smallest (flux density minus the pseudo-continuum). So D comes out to 6730 Angstrom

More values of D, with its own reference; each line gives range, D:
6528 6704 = 6562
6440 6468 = 6442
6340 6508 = 6494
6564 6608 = 6566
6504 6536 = 6506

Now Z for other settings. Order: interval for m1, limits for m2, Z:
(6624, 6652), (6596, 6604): 0.001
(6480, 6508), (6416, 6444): 0.002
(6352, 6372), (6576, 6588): -0.004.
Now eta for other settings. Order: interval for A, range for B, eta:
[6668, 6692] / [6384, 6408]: -13.5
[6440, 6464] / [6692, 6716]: -12.1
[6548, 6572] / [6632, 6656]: -12.7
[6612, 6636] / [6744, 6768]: -12.2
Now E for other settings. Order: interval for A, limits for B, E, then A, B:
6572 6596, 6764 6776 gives 0.977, 12.7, 12.4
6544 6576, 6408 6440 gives 1.118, 11.9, 13.3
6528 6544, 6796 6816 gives 0.946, 13.1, 12.4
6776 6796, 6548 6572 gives 0.934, 12.4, 11.6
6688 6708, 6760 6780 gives 0.980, 12.7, 12.4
